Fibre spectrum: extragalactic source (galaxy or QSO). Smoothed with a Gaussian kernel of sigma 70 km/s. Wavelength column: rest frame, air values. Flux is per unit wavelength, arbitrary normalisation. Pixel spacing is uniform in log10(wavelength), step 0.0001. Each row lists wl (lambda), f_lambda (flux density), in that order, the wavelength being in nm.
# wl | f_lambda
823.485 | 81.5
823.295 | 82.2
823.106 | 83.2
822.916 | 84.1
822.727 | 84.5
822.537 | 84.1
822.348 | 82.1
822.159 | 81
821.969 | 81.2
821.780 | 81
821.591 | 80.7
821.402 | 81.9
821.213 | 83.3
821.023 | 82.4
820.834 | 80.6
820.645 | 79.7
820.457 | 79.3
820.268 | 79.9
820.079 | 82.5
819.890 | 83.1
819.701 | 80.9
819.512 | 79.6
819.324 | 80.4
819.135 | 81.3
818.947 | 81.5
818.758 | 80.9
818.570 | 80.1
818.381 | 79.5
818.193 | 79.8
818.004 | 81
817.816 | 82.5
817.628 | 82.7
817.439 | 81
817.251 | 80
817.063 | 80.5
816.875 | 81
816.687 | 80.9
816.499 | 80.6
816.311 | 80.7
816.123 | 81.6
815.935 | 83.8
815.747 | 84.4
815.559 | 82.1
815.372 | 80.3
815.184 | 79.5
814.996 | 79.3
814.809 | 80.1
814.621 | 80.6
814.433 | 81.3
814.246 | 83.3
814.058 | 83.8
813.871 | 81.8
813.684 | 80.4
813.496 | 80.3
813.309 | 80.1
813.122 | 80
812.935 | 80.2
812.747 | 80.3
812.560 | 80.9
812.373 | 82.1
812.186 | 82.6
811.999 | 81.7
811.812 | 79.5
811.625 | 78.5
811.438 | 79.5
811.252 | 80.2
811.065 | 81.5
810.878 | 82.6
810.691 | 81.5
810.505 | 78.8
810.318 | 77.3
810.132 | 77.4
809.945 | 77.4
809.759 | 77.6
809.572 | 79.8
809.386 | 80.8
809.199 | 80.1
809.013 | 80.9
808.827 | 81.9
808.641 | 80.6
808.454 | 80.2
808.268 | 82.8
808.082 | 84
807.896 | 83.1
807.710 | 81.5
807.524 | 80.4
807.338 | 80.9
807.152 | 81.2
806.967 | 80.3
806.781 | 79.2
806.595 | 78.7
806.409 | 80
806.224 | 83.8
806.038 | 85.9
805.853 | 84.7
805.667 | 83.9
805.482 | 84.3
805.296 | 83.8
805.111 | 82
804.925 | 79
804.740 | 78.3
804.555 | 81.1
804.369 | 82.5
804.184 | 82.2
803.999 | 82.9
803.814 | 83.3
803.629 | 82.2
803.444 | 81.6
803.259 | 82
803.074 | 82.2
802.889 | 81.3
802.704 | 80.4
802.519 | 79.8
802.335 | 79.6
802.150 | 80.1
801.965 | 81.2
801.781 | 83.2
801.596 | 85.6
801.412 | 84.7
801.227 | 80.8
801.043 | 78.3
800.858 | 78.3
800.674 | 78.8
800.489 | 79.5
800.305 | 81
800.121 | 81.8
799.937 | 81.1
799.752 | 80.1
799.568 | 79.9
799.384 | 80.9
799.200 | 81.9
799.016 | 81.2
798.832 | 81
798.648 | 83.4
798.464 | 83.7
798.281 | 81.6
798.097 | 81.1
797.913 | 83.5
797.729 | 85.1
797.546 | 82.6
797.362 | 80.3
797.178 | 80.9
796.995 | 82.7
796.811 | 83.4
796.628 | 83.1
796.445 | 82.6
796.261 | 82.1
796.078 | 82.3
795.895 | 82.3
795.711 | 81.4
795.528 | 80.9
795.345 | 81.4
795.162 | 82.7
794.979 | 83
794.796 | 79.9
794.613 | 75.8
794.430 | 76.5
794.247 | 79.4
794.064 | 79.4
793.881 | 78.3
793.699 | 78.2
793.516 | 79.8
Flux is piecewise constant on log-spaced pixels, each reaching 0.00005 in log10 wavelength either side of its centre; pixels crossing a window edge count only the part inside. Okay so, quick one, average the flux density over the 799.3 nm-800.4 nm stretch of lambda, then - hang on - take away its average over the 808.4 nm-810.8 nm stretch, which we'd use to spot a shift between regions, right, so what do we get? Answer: 1.2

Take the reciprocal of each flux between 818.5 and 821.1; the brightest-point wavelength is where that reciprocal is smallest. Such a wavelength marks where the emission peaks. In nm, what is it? 819.890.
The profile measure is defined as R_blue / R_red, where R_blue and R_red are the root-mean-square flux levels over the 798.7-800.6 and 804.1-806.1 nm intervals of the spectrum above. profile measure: 0.98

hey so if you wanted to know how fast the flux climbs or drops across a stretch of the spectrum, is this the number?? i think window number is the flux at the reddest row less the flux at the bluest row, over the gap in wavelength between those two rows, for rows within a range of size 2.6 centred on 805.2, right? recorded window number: -1.2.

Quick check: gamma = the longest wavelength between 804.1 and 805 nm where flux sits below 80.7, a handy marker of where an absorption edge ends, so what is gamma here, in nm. 804.925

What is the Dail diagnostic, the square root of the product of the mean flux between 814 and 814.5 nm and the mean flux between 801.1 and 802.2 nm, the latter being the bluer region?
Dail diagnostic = 82.7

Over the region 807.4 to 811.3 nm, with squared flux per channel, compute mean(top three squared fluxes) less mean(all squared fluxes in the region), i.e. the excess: 456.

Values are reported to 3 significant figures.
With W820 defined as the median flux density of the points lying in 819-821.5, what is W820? 80.9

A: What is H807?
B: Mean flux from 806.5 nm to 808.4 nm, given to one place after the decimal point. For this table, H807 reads 81.2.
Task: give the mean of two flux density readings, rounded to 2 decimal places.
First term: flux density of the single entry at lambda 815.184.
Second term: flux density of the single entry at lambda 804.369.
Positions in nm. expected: 81.00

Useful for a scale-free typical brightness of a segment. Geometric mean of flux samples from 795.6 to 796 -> 82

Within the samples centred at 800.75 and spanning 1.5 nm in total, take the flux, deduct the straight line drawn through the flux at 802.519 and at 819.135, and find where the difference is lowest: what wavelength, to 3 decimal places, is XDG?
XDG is 801.043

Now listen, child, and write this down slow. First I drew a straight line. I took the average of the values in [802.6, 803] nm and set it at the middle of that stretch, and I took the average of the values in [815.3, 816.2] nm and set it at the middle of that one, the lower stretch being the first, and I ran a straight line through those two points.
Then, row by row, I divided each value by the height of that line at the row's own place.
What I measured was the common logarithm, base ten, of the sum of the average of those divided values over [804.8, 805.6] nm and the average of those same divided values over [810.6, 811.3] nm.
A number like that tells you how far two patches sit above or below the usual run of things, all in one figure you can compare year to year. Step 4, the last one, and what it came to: 0.303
